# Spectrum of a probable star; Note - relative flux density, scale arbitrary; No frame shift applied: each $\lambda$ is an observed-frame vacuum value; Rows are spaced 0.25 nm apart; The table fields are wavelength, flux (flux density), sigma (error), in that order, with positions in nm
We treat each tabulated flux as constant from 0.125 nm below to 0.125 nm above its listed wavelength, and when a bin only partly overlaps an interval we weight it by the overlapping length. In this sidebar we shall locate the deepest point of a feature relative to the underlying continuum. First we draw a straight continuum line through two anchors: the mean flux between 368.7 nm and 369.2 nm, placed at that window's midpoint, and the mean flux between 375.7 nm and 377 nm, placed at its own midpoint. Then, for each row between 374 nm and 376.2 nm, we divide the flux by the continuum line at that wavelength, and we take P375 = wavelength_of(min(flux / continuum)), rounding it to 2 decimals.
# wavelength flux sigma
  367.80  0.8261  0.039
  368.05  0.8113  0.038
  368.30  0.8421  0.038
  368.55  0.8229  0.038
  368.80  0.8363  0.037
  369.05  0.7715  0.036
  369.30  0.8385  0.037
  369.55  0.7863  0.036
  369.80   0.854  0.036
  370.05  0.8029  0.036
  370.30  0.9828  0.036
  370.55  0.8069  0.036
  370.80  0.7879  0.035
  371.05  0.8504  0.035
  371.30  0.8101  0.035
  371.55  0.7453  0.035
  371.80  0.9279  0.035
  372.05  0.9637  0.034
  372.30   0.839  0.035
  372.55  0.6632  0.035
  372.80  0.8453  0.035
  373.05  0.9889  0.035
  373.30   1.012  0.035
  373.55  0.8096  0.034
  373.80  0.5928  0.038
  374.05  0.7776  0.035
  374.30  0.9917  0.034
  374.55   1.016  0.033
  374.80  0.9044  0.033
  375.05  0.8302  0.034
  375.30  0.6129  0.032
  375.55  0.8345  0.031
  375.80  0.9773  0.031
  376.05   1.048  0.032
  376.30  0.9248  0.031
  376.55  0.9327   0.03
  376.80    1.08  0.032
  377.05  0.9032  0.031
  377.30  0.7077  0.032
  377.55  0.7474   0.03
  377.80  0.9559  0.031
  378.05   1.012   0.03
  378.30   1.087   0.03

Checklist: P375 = 375.30 nm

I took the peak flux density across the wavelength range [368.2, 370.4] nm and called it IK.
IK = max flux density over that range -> 0.9828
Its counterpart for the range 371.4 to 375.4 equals 1.016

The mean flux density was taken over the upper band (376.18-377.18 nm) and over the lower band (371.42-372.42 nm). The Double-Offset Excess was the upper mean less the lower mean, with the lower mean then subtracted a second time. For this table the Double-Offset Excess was -0.78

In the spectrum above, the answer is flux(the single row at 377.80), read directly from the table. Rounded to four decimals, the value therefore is 0.9559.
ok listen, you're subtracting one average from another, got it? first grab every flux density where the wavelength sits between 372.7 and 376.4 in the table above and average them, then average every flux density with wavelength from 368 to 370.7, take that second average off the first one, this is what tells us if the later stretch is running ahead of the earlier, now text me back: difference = 0.05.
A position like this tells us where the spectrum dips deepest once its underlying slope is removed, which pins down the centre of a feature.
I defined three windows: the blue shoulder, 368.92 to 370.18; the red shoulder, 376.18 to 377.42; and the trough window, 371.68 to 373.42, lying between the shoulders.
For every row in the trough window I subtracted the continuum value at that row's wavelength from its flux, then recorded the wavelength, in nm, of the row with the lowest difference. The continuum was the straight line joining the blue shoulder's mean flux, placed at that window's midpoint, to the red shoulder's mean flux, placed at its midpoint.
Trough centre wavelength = 372.55 nm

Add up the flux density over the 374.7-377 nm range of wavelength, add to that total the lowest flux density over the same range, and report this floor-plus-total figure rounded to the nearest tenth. 8.8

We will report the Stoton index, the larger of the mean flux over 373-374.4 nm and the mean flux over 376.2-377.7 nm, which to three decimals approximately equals 0.883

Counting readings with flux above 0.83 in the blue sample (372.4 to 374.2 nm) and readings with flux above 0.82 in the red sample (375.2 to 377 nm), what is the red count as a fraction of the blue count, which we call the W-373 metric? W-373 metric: 2.00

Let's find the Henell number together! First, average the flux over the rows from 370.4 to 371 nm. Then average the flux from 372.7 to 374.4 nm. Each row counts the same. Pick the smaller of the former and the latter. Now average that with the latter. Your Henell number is 0.83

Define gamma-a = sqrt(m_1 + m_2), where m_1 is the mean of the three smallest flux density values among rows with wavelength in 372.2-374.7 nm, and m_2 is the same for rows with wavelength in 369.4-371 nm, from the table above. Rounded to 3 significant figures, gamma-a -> 1.21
